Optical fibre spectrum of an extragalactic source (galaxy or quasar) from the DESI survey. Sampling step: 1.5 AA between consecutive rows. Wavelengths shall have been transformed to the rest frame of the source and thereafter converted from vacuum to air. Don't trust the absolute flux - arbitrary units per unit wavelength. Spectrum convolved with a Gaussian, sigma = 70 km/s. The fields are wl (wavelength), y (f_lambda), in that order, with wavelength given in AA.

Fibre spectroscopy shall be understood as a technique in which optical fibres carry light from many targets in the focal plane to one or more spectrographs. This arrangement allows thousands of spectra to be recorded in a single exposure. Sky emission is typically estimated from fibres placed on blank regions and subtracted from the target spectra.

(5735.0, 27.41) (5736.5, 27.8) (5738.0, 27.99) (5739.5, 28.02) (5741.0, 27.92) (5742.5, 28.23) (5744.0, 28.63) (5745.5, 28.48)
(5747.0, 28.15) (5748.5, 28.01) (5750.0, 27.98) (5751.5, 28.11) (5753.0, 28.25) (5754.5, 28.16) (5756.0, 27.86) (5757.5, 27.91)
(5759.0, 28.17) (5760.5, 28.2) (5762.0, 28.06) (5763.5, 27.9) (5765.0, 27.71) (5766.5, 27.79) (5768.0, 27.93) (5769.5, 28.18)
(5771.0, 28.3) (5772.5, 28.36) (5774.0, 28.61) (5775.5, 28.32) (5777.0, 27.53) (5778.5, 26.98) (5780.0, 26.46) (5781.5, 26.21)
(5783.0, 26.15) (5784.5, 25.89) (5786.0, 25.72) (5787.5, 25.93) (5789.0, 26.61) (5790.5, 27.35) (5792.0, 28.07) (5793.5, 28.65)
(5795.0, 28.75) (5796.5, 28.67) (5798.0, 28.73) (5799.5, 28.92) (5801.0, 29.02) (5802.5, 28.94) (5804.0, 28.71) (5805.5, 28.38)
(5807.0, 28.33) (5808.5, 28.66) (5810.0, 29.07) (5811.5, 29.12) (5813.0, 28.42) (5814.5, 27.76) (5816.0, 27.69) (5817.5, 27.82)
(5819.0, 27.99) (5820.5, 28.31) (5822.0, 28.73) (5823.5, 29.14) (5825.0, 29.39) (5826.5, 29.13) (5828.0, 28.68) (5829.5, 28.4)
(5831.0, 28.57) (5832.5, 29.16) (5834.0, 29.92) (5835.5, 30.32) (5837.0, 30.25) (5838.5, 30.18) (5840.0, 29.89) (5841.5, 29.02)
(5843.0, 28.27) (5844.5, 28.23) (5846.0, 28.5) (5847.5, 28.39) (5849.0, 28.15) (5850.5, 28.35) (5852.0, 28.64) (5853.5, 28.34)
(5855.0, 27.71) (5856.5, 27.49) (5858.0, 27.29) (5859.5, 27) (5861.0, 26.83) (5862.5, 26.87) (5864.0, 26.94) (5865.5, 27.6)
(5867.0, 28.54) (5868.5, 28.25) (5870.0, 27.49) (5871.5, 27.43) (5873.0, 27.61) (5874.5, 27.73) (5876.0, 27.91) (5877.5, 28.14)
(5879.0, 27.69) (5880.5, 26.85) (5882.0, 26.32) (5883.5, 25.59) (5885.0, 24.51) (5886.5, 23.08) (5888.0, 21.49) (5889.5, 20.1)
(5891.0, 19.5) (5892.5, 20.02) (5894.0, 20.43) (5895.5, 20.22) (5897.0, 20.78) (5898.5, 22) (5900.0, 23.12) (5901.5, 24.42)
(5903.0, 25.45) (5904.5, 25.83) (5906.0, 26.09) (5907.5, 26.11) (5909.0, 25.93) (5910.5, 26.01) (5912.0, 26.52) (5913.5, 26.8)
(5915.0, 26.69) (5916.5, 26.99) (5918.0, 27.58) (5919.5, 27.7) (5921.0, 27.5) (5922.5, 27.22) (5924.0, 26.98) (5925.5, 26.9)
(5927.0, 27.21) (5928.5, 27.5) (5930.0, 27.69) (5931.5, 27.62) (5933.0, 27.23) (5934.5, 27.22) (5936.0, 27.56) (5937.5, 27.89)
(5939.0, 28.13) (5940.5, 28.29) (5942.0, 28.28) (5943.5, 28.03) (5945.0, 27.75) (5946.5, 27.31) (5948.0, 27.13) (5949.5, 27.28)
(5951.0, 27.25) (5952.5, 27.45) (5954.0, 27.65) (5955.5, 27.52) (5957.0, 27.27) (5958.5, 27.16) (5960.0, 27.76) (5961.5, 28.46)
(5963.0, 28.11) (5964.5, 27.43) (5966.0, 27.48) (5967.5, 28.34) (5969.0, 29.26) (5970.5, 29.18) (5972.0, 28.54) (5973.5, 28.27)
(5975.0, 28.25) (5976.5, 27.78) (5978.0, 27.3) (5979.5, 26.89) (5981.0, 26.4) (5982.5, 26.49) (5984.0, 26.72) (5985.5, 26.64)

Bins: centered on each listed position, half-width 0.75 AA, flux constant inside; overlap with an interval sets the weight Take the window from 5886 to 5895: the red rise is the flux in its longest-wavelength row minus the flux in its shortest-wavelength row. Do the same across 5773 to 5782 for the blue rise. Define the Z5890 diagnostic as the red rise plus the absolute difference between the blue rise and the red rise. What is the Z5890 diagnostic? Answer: -2.40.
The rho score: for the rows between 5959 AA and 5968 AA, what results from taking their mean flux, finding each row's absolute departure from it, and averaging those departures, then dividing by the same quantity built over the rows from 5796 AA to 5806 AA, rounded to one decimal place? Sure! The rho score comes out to 2.3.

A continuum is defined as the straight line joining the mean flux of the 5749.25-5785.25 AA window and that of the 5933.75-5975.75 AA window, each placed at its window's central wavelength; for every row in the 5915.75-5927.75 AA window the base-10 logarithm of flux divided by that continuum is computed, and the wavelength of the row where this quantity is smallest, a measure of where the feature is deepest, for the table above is 5925.5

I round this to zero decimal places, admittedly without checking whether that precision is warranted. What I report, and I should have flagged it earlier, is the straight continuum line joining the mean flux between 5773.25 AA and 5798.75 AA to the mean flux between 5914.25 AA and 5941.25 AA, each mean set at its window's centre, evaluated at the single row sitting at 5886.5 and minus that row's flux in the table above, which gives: 4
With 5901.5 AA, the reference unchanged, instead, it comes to 3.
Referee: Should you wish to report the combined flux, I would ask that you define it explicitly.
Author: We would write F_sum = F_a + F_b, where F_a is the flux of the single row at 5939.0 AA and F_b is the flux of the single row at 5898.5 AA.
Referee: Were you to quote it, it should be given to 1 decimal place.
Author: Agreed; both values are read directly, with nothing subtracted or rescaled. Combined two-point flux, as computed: 50.1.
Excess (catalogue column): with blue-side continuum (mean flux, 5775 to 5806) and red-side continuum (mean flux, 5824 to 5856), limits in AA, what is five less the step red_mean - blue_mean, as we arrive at 3.7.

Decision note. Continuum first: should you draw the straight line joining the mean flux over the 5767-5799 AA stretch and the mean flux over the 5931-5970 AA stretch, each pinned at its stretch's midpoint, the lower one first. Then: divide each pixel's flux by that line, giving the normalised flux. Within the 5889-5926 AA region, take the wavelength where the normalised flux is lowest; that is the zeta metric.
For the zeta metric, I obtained 5891.0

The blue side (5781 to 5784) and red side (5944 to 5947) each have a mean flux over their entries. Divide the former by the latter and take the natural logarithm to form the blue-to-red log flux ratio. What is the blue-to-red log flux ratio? -0.05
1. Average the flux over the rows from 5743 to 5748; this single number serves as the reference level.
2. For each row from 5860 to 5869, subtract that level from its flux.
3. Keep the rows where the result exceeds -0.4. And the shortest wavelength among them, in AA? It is 5867.0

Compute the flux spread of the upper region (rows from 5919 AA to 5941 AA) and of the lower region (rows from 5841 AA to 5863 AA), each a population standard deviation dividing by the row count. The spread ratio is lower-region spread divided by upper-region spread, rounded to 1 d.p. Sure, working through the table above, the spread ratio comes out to 1.7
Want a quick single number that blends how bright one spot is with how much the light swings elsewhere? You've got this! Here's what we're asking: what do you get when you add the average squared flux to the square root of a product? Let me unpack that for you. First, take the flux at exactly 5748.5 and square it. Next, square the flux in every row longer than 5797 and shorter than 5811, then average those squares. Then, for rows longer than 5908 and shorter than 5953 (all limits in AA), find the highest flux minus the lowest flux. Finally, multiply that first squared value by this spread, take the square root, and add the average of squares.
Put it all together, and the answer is 870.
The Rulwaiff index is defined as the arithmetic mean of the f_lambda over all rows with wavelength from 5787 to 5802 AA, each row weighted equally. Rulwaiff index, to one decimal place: 28.1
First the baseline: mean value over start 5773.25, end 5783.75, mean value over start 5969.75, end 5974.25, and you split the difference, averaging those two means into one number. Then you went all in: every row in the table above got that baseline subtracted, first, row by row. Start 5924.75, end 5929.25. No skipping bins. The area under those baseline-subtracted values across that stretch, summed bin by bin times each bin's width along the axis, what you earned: -3.2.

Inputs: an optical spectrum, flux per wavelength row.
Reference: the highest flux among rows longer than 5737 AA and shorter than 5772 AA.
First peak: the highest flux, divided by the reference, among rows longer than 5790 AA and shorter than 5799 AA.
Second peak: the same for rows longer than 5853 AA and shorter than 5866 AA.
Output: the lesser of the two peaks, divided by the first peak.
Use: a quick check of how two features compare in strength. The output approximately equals 0.99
